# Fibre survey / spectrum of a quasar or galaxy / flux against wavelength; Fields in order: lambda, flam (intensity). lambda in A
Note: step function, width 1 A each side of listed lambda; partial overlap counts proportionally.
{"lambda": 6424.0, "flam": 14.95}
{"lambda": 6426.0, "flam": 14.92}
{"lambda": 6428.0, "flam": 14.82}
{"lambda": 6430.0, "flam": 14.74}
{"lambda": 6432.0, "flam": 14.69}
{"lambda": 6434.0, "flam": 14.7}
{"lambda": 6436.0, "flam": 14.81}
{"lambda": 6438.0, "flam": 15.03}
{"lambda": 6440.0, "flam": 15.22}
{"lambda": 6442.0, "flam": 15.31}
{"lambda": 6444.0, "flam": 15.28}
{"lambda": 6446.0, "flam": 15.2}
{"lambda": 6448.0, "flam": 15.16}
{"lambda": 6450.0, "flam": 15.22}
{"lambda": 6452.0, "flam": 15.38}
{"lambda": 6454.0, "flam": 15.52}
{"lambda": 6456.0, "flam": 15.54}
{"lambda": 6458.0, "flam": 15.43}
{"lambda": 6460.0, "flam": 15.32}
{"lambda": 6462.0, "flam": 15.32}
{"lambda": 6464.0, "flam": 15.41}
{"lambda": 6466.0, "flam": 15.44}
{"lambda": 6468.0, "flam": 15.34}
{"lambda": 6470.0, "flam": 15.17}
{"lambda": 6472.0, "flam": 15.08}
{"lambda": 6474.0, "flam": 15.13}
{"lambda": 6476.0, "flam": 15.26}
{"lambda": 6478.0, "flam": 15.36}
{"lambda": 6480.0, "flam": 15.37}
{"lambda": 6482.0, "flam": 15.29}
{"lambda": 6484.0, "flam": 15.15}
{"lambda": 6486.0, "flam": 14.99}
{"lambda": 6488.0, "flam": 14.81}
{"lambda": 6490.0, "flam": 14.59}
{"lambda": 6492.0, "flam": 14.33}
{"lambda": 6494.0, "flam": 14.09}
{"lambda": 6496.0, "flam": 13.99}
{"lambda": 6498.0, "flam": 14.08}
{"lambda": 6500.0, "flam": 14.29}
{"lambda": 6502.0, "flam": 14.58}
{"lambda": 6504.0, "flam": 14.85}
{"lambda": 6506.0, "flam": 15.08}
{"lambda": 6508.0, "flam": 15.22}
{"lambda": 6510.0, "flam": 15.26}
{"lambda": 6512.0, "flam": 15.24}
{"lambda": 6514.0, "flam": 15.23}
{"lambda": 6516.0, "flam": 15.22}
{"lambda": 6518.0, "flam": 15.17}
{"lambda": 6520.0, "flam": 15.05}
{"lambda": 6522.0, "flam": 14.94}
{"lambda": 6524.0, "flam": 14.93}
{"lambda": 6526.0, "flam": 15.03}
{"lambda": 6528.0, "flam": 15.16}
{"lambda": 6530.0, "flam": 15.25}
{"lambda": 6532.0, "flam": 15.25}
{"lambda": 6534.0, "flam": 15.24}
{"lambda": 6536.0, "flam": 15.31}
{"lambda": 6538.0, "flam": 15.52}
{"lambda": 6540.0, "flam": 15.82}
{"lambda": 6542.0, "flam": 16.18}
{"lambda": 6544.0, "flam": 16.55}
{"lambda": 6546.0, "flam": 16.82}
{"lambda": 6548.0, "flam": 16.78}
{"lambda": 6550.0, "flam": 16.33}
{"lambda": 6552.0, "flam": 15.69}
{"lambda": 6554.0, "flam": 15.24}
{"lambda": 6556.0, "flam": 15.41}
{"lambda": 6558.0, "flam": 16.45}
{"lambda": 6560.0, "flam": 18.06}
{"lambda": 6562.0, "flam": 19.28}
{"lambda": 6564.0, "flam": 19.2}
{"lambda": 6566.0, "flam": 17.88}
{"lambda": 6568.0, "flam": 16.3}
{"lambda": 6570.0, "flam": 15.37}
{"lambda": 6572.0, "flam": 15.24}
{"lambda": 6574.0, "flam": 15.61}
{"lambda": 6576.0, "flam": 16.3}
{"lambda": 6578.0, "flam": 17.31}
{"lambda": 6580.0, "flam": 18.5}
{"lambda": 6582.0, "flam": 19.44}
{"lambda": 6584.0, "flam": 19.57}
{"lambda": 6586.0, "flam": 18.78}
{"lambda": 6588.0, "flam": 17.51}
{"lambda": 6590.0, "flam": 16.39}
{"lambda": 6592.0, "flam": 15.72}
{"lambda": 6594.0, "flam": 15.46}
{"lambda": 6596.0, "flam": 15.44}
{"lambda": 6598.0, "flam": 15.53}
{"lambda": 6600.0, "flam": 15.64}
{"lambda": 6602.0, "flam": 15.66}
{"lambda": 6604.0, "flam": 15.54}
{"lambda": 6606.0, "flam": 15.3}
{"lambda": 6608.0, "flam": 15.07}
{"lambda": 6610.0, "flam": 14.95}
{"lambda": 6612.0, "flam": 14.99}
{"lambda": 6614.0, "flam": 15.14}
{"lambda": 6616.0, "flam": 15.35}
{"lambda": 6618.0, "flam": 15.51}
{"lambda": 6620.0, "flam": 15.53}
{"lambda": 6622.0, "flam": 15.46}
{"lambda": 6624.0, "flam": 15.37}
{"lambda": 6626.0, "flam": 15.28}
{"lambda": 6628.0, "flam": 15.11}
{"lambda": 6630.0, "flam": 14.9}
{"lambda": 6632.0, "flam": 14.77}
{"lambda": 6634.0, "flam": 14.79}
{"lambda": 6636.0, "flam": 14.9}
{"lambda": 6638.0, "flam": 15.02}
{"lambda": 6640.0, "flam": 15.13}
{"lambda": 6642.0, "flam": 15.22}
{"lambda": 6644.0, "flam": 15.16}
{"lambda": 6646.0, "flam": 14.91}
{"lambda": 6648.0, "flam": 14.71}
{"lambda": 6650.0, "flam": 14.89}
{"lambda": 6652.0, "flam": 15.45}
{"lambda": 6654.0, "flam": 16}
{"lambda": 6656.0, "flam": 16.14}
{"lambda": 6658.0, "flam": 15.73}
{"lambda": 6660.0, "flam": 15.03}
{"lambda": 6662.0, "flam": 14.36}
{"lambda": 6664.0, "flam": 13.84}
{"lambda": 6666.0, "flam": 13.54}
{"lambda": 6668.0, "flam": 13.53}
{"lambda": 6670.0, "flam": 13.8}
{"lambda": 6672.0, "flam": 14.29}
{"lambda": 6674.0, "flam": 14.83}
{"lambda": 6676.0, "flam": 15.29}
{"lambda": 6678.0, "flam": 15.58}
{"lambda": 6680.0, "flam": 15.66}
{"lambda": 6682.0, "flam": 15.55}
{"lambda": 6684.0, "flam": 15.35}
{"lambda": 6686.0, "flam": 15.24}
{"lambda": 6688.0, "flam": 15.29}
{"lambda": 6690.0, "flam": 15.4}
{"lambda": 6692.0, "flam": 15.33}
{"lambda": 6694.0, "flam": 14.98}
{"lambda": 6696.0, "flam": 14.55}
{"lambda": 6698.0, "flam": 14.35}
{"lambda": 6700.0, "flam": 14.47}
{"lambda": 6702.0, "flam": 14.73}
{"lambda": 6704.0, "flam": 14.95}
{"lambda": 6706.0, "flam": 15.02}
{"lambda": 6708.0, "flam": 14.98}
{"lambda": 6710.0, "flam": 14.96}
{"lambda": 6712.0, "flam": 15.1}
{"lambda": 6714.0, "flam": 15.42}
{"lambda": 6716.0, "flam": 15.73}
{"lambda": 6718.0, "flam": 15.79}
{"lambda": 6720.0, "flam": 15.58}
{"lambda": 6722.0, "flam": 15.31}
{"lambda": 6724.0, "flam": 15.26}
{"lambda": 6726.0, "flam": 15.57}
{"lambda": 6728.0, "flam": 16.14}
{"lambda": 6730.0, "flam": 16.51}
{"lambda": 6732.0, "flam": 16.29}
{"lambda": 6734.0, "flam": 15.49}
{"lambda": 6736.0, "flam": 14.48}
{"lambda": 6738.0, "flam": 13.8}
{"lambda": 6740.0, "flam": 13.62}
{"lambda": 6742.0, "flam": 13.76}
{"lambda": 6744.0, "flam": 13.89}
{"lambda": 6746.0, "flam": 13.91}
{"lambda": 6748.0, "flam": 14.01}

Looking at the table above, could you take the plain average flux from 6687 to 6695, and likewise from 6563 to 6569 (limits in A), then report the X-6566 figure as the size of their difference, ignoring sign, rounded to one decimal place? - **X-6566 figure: 2.5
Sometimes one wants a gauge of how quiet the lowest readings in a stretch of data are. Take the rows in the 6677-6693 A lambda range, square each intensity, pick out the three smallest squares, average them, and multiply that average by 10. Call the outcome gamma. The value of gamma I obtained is 2337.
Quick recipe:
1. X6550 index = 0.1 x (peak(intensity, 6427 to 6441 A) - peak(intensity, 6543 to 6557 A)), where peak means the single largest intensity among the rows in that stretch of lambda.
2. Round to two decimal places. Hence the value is -0.16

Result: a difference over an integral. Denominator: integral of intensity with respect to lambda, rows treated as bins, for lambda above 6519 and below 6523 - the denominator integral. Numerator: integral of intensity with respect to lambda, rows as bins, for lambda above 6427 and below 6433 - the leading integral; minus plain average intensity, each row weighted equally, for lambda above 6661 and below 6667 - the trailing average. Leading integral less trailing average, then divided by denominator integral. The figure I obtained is 1.2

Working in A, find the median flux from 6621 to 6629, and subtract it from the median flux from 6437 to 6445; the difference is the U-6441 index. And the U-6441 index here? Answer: -0.1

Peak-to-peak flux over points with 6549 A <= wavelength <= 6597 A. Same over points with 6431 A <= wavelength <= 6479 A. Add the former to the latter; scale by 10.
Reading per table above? 52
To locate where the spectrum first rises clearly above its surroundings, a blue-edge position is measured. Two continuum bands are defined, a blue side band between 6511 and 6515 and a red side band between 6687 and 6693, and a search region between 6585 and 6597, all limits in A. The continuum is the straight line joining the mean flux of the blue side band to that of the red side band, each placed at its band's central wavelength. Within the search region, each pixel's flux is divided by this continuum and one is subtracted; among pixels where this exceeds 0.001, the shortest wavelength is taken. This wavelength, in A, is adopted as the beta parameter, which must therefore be 6586.0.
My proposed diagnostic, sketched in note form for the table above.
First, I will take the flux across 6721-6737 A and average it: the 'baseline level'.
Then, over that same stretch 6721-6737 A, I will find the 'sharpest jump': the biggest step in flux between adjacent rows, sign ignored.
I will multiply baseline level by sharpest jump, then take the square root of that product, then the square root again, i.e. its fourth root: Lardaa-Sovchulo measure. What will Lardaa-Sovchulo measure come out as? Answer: 2.0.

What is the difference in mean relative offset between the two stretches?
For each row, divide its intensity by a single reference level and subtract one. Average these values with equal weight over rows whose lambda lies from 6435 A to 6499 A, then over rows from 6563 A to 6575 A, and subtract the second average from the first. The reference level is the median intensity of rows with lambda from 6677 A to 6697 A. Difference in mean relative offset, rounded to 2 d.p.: -0.10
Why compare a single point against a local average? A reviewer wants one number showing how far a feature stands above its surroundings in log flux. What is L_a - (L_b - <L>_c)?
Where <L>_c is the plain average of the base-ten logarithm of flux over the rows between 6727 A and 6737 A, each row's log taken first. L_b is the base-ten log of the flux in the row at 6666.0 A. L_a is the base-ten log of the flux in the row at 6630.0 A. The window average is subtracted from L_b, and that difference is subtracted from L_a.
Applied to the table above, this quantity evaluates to 1.24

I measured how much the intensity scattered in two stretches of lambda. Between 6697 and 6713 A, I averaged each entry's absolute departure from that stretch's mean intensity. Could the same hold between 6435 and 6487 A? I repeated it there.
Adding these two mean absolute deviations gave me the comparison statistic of 0.36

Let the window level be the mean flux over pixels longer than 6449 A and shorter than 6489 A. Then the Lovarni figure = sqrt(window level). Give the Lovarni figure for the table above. 3.91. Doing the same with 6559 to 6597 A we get 4.15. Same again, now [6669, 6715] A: 3.87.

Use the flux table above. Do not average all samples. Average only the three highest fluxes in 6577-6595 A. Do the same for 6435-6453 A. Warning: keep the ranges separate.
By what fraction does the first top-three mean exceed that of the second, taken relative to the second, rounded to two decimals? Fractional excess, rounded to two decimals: 0.26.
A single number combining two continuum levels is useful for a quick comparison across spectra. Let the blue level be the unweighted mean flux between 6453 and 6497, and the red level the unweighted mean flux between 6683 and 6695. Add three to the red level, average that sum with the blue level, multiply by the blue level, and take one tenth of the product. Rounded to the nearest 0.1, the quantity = 25.2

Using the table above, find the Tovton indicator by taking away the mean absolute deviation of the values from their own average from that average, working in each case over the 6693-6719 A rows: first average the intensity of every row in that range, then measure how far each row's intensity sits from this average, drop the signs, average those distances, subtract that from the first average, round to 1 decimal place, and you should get 14.7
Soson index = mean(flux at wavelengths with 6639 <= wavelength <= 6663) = 15.2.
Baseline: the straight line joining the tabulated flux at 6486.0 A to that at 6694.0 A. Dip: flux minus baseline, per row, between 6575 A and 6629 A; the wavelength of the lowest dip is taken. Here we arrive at 6610.0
